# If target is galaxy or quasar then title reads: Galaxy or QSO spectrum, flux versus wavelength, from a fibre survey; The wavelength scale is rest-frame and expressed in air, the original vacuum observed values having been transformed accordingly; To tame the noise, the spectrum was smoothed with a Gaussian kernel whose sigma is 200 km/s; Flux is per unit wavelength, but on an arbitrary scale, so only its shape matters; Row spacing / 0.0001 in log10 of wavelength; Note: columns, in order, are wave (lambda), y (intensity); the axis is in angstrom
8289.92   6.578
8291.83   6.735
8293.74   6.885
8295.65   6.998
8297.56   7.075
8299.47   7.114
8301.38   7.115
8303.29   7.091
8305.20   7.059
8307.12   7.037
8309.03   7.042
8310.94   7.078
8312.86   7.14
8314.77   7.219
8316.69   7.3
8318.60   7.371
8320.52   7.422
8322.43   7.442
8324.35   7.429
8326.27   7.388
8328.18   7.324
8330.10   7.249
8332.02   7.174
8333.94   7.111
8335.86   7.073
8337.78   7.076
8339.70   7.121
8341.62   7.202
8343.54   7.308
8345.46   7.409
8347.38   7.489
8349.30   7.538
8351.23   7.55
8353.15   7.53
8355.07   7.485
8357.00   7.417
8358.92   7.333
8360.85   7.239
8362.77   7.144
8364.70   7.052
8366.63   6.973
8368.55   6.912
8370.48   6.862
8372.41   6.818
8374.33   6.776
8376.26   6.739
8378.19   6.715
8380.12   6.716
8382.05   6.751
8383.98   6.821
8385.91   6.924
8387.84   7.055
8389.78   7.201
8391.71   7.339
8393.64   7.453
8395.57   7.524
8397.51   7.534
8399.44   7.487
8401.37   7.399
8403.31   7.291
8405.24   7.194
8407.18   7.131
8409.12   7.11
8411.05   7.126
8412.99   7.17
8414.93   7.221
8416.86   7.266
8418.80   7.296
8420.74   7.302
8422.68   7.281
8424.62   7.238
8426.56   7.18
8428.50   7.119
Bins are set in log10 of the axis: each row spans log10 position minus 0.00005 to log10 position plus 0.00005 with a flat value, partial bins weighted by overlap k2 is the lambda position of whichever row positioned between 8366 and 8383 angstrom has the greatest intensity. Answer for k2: 8366.63 angstrom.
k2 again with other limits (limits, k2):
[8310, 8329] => 8322.43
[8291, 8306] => 8301.38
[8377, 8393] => 8391.71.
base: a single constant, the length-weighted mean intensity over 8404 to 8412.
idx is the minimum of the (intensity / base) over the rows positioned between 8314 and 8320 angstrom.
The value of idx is 1.01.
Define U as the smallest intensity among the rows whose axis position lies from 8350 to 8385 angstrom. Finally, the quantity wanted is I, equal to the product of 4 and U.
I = 26.9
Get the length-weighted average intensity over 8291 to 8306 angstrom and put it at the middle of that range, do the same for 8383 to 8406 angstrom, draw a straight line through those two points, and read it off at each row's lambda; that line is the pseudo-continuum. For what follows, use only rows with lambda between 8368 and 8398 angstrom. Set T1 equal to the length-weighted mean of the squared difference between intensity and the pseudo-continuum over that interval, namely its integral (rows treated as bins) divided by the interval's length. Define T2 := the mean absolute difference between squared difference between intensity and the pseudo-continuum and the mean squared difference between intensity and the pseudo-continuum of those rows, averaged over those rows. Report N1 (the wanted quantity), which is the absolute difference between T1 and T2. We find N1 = 0.050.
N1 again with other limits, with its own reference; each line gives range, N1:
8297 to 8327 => 0.003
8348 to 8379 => 0.043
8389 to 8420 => 0.006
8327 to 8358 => 0.008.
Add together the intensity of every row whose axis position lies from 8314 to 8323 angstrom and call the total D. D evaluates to 37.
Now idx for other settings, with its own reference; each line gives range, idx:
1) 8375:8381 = 0.94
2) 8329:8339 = 0.99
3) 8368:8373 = 0.95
